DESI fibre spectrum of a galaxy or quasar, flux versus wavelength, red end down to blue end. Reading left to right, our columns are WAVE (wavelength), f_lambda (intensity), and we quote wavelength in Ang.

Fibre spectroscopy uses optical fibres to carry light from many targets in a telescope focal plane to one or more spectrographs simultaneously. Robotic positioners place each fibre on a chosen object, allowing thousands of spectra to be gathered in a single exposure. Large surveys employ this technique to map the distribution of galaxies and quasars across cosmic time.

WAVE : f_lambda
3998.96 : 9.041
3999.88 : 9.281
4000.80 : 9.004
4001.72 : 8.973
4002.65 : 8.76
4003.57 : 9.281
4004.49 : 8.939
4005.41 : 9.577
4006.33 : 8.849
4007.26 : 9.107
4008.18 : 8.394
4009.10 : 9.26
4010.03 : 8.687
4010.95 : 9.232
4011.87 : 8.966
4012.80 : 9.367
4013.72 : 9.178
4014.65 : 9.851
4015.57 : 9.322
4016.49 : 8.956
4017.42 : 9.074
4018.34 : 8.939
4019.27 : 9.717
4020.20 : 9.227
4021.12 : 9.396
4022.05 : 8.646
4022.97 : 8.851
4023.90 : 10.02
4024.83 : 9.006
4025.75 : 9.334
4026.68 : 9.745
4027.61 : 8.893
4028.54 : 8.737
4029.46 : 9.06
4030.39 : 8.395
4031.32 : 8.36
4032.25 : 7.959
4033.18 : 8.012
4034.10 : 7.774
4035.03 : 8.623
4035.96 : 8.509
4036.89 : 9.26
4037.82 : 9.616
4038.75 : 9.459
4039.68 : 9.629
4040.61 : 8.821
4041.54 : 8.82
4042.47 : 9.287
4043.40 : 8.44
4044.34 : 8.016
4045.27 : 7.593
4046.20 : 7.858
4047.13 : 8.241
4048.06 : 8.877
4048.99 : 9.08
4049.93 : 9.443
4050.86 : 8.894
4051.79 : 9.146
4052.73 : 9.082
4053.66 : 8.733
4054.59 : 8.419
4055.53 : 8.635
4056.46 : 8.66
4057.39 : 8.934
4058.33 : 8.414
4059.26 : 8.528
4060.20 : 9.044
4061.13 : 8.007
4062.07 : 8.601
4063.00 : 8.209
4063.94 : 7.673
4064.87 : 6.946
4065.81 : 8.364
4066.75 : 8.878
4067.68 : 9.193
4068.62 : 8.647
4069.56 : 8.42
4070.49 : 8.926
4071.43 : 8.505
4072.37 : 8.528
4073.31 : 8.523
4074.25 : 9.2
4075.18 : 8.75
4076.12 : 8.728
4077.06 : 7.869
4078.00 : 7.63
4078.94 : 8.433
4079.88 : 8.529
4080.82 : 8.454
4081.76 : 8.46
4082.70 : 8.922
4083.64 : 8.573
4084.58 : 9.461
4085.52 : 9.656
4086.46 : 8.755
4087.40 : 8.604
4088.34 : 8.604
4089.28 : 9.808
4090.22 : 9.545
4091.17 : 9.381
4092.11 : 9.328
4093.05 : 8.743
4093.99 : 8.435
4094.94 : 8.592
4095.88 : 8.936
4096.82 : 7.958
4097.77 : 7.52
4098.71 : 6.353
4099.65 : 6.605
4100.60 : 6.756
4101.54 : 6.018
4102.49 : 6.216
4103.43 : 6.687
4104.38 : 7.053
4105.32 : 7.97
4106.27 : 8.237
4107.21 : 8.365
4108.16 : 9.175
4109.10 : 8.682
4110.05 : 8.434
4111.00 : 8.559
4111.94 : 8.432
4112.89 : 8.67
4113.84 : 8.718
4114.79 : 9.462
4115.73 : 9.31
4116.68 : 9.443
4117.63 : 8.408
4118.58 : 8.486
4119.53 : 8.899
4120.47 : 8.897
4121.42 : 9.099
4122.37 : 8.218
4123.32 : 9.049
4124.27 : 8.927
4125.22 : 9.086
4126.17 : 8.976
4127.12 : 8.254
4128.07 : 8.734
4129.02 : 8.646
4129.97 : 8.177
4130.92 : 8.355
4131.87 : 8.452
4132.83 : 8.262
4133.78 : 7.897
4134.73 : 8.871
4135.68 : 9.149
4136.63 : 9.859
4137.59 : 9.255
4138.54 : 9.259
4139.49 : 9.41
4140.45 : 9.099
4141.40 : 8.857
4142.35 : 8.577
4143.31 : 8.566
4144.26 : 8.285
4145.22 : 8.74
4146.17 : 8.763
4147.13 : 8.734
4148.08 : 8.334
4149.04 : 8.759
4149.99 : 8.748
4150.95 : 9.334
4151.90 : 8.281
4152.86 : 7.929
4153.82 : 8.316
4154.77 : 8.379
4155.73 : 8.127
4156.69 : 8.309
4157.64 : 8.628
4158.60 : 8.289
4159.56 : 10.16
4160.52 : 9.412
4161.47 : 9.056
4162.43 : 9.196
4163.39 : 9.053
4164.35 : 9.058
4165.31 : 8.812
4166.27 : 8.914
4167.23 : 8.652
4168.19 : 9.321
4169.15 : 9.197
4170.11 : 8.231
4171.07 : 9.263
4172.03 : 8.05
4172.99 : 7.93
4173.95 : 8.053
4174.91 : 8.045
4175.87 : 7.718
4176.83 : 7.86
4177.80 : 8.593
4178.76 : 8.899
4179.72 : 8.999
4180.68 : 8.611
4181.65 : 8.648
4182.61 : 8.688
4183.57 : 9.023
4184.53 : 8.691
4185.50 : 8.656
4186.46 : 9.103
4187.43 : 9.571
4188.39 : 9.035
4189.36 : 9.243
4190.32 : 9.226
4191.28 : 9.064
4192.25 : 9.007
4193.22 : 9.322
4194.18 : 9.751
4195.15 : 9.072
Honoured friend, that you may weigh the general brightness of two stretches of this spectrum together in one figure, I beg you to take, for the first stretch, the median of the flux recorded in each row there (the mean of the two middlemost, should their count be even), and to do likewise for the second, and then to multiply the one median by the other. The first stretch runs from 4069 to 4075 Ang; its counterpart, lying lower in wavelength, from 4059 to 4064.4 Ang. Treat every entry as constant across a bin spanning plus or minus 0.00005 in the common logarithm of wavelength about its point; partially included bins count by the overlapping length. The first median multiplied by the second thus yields 71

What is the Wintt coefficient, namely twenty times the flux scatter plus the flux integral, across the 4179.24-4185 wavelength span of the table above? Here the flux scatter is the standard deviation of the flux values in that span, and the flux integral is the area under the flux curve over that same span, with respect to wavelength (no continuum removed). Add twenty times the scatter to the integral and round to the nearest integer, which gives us 54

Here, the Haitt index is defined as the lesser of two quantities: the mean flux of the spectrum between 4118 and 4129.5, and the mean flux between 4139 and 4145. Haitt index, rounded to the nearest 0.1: 8.8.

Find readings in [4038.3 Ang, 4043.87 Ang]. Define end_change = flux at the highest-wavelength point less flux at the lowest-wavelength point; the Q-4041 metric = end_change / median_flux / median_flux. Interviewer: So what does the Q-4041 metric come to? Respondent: -0.012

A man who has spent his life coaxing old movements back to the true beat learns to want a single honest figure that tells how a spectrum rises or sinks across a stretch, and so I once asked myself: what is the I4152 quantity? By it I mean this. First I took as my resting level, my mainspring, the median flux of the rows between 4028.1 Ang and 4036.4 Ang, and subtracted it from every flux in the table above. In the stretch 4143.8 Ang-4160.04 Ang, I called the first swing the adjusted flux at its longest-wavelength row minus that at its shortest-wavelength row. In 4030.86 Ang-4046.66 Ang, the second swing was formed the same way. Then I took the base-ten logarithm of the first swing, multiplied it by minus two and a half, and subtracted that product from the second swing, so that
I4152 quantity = 0.2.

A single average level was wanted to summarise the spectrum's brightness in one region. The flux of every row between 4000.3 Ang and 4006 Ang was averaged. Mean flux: 9.09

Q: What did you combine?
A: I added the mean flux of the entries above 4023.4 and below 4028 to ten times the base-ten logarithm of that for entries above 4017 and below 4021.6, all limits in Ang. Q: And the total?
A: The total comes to 19.1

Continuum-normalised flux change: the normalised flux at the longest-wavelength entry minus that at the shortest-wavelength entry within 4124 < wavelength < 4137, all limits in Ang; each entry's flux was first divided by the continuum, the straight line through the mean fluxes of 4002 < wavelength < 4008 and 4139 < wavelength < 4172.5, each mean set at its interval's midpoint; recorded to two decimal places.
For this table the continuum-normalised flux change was 0.11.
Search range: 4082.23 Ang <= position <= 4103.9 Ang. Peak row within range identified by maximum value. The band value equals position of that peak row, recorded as 4089.28 Ang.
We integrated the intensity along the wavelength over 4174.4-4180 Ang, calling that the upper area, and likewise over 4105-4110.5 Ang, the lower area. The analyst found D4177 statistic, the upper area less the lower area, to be 0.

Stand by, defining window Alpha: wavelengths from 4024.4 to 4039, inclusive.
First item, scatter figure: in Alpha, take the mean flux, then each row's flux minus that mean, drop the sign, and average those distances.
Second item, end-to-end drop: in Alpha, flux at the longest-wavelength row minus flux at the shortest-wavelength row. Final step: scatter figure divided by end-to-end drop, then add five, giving 6.1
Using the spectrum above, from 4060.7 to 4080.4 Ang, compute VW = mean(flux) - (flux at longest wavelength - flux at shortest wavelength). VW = 7.9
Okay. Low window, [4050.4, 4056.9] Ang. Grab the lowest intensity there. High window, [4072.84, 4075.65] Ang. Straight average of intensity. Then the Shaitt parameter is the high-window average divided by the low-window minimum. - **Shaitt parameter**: 1.05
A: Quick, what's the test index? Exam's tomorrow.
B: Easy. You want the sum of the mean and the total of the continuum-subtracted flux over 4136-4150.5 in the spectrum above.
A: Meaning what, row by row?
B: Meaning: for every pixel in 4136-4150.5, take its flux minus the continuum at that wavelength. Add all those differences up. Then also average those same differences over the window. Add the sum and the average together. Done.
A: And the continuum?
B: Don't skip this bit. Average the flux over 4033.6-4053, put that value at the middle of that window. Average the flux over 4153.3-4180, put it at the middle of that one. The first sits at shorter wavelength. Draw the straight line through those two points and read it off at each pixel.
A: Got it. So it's 3.2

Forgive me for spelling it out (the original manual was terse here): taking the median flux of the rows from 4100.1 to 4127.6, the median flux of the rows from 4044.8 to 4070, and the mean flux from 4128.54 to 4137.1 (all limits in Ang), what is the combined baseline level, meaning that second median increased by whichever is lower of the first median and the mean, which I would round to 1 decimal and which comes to 17.2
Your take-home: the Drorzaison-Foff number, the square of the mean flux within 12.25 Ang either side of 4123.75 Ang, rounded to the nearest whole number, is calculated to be 76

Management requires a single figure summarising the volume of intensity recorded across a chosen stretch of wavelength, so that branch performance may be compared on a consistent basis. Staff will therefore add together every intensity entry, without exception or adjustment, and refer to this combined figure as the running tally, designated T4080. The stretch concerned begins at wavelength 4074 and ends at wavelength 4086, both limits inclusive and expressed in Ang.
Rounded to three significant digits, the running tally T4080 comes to 113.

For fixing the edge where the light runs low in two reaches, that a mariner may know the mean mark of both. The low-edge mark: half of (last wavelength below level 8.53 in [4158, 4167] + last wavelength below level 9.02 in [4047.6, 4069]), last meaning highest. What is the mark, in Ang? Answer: 4113.6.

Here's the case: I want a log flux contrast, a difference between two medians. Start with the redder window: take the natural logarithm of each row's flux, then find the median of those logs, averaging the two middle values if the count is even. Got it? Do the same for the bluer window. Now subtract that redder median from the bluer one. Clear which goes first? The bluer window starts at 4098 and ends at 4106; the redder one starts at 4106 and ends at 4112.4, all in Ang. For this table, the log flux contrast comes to -0.24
